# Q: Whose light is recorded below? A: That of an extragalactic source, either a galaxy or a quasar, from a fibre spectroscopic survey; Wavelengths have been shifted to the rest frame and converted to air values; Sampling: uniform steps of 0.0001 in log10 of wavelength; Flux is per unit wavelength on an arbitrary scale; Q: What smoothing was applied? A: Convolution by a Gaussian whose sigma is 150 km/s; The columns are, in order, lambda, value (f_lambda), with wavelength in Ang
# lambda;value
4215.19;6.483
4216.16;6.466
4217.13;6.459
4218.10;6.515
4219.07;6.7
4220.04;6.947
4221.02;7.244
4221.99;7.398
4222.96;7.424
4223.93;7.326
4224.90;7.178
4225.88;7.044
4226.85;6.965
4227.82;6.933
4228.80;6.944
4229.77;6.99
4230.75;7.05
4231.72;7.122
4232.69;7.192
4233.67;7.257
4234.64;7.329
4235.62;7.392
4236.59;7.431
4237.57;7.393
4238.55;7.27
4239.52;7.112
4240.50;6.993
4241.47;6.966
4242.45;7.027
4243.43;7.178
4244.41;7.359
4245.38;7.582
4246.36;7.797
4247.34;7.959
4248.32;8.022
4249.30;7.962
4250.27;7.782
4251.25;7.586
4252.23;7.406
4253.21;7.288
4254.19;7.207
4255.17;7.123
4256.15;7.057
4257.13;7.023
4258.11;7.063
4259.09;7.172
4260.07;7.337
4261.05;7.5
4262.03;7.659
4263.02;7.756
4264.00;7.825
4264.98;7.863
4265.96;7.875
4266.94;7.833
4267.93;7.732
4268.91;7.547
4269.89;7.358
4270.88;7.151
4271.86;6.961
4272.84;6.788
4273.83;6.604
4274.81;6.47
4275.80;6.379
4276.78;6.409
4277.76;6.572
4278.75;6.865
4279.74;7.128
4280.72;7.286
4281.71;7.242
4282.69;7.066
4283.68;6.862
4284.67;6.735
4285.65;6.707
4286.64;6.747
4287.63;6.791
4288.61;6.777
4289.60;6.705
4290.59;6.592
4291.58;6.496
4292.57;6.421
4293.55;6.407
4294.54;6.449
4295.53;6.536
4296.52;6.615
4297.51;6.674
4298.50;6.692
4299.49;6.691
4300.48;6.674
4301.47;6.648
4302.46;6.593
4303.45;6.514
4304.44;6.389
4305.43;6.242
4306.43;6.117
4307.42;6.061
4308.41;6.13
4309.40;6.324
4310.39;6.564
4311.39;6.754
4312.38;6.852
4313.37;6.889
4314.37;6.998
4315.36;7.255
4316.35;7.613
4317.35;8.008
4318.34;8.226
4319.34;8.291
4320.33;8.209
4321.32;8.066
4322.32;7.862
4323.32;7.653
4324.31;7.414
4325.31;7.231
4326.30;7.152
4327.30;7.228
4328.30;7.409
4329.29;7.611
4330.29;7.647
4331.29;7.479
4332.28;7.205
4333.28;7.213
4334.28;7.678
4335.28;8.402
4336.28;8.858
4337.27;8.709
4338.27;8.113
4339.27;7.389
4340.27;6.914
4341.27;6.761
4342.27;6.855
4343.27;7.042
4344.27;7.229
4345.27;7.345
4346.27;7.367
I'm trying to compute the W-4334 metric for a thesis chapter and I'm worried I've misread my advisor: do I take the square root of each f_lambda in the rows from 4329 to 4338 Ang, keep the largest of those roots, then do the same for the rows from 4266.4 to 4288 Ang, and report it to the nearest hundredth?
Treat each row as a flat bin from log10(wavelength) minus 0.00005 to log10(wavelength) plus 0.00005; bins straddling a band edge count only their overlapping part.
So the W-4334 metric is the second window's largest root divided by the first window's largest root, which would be 0.94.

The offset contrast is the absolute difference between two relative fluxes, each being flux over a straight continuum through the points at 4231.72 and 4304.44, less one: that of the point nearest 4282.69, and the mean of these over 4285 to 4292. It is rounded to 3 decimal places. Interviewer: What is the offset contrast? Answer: 0.048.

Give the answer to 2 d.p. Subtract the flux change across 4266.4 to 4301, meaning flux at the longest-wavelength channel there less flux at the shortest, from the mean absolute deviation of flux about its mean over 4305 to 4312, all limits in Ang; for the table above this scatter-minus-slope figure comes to 1.36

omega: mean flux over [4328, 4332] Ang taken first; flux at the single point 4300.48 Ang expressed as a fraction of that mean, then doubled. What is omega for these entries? 1.77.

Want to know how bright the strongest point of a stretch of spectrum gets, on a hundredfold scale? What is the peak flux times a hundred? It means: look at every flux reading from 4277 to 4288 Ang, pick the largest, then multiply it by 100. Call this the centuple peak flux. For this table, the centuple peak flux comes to 729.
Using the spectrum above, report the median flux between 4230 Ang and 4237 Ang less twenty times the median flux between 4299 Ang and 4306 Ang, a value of -124.6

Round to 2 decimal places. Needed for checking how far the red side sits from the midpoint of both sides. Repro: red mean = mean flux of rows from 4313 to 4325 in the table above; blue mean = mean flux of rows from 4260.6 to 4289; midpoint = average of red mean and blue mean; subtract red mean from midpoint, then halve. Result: -0.15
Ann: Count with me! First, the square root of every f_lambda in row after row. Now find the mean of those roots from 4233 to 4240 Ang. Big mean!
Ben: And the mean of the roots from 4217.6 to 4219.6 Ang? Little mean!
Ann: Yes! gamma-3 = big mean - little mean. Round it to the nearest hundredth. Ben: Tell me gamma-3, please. 0.13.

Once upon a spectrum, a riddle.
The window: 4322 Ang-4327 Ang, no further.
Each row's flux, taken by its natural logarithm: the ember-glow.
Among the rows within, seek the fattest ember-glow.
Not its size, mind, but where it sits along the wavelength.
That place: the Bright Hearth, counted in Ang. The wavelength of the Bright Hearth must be 4322.32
